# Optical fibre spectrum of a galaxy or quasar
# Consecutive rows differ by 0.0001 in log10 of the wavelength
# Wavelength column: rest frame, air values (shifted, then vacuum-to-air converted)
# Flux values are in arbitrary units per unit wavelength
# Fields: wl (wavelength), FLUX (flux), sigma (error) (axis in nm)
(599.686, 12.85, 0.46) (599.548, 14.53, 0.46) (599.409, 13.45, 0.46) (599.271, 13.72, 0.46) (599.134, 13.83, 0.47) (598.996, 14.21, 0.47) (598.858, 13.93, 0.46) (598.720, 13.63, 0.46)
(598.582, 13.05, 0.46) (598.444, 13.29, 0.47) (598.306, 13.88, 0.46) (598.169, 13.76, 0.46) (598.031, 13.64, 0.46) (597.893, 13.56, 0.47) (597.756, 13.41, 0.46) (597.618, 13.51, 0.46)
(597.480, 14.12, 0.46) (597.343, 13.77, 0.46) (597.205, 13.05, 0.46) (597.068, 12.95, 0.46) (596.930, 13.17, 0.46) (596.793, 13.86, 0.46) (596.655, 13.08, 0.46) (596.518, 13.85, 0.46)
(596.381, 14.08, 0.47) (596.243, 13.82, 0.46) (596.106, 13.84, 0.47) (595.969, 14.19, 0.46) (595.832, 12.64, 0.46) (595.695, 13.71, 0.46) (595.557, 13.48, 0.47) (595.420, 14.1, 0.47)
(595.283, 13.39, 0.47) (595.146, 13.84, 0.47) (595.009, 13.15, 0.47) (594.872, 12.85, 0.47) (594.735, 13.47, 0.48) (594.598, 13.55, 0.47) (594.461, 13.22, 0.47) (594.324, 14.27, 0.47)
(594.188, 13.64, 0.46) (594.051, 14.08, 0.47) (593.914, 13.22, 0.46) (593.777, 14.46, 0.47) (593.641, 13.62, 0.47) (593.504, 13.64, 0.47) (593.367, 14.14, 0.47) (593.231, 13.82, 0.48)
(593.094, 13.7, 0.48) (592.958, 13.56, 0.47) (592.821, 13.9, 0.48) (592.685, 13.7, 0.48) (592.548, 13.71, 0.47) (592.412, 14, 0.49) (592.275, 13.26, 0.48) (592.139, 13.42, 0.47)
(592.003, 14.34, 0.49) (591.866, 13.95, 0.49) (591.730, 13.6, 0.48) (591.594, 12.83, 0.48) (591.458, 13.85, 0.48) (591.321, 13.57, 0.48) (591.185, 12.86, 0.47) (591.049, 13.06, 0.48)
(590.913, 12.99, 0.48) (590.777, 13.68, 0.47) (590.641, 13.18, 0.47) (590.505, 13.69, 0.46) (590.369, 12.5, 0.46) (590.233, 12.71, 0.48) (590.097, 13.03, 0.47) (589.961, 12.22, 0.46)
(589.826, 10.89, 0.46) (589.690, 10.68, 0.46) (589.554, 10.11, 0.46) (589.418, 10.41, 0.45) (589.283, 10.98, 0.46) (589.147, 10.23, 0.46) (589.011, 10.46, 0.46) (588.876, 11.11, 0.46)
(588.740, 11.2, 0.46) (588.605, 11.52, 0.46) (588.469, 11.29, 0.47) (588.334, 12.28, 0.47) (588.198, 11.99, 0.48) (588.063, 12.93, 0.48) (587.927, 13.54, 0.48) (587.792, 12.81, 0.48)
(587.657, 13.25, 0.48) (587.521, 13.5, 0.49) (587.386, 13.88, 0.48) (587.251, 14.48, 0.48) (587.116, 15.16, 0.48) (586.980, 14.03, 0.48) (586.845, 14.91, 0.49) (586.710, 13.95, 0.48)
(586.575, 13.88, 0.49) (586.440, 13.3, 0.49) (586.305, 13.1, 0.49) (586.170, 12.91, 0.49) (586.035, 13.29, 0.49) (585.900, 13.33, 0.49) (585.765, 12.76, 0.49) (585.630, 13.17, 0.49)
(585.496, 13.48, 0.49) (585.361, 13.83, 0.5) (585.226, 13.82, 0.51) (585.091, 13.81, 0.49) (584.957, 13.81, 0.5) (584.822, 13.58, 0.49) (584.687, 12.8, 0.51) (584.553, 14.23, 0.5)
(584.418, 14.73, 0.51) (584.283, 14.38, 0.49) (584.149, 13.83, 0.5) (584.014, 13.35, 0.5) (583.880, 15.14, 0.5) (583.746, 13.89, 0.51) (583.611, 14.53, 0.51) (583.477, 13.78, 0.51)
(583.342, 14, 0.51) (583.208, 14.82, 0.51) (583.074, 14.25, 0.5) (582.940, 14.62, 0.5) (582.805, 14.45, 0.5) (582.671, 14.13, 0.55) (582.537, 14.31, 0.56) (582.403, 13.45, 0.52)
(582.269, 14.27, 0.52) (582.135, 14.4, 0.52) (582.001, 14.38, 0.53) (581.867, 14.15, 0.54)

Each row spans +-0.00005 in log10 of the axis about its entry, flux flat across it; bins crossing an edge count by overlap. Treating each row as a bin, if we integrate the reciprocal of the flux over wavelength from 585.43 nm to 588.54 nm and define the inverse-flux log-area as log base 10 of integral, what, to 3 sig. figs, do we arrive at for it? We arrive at -0.631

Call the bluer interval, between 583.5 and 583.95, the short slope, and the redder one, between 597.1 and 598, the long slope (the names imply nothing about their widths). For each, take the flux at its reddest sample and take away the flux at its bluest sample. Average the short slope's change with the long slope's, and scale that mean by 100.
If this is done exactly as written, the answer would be 56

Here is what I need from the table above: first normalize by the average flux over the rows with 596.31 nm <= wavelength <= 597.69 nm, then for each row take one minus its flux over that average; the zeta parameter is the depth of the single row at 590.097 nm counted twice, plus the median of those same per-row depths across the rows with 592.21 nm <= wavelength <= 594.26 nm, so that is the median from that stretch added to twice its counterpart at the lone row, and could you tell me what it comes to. 0.06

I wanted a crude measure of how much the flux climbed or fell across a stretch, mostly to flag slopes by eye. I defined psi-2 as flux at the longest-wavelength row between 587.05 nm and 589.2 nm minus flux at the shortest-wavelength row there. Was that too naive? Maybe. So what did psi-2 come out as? -4.9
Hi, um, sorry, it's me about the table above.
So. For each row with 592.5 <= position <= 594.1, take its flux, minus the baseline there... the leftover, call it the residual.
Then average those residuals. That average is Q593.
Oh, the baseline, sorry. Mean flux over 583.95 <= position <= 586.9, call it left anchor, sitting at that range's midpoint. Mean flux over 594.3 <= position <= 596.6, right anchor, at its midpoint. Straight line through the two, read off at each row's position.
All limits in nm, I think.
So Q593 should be 0.2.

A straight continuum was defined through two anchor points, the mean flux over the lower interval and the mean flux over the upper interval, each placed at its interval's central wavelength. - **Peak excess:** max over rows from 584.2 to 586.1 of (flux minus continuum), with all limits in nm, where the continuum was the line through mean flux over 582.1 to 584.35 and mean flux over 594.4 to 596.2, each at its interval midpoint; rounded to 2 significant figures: 0.59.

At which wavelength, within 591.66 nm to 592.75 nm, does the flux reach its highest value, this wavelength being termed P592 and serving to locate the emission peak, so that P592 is 592.003 nm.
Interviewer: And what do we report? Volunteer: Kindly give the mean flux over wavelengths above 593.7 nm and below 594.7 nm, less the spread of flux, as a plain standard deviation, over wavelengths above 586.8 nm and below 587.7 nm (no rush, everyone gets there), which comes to 13.1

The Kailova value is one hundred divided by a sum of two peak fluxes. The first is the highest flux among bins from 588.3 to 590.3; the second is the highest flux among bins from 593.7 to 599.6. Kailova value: 3.63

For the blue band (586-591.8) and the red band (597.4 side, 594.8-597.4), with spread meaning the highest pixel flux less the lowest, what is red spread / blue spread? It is 0.31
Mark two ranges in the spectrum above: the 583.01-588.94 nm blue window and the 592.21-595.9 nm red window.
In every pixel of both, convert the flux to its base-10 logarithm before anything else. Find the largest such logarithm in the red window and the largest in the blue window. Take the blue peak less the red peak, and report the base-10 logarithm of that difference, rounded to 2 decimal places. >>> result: -1.69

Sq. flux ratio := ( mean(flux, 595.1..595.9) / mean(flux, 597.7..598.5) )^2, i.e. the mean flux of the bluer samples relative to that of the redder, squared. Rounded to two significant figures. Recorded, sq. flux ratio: 0.99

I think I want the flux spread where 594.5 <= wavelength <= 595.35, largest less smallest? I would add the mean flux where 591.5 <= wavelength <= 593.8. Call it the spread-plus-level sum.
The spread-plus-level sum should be 14.7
